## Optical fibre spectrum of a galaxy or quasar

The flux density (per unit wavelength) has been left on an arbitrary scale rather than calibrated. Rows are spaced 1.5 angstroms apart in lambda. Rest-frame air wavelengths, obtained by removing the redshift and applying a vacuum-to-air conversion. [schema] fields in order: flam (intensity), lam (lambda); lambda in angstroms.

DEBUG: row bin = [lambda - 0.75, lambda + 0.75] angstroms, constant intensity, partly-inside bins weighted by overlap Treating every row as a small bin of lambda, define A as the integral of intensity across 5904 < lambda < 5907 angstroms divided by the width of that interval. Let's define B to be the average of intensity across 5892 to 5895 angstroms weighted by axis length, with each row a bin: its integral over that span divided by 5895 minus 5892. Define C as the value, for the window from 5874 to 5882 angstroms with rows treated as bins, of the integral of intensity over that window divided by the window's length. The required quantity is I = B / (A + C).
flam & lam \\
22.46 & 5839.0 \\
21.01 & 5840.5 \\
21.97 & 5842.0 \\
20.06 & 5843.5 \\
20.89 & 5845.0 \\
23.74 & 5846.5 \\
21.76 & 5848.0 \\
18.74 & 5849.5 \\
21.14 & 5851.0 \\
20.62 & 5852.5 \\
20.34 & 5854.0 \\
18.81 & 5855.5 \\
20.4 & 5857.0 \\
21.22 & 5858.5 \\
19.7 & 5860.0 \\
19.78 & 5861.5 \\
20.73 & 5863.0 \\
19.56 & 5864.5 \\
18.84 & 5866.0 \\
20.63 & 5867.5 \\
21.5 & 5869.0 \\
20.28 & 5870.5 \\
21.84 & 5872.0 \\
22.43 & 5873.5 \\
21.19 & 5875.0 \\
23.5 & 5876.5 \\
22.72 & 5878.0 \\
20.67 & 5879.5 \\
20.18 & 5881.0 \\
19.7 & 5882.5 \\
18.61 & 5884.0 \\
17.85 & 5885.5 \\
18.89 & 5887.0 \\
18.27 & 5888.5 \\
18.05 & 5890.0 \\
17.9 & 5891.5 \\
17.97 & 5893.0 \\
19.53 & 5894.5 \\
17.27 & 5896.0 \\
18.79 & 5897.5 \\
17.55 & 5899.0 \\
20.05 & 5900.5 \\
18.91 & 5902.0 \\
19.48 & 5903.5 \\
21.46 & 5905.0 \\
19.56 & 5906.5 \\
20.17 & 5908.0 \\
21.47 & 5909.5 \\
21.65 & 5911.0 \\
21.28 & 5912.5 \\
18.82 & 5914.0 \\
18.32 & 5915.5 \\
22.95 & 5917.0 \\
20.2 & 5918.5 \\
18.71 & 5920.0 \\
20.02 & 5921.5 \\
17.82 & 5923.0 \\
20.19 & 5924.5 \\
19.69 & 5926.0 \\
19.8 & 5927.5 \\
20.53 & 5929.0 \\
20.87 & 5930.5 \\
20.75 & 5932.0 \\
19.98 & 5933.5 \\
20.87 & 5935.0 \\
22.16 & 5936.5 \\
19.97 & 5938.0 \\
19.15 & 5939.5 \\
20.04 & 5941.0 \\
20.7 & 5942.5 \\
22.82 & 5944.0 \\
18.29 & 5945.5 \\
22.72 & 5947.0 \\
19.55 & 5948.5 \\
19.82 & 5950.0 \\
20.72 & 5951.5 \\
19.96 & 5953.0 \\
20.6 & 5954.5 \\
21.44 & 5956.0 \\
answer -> 0.442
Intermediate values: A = 20.5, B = 18.6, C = 22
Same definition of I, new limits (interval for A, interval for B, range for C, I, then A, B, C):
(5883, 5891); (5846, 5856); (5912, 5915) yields 0.543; 18.4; 20.7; 20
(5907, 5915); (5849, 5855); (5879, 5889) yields 0.509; 20.6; 20.2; 19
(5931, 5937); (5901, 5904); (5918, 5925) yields 0.478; 20.9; 19.2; 19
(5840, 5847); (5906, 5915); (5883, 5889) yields 0.512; 21.5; 20.5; 18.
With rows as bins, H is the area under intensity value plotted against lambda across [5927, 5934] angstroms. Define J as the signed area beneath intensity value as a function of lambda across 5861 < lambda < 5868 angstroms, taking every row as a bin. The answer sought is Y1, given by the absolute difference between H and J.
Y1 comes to 3.7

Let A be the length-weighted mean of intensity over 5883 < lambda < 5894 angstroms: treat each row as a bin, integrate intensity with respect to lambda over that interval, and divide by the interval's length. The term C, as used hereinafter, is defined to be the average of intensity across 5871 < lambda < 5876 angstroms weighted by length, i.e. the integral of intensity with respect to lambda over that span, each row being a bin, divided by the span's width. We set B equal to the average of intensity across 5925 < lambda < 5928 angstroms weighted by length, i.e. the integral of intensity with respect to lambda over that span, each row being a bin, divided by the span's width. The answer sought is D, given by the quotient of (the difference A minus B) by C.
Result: -0.068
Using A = 18.3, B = 19.8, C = 21.83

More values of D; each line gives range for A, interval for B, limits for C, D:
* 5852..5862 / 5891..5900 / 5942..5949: 0.091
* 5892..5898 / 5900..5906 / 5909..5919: -0.078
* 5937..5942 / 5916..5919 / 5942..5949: -0.073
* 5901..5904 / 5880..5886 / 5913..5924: 0.002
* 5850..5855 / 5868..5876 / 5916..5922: -0.048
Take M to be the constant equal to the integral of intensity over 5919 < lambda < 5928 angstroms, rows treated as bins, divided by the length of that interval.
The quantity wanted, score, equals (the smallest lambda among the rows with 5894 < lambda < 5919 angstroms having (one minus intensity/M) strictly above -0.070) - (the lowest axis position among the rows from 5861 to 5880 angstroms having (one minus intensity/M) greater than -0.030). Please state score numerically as 33.0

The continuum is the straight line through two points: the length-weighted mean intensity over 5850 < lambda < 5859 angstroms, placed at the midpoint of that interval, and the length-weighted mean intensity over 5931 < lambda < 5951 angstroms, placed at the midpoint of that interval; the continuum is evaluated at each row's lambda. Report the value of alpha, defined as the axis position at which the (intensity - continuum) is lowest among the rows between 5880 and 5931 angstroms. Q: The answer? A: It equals 5896.0 angstroms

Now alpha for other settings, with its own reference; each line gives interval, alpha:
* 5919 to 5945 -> 5923.0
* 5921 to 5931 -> 5923.0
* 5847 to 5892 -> 5885.5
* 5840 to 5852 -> 5849.5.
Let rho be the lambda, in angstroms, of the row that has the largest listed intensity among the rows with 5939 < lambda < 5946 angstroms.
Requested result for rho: 5944.0 angstroms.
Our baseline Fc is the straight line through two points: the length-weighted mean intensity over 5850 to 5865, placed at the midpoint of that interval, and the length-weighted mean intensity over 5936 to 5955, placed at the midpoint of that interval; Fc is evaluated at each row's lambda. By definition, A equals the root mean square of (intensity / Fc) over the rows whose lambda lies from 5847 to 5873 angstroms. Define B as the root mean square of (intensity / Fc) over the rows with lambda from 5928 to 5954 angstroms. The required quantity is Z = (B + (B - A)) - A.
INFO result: -0.01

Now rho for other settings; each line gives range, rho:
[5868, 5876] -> 5873.5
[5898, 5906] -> 5905.0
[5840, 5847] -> 5846.5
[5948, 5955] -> 5951.5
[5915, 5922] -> 5917.0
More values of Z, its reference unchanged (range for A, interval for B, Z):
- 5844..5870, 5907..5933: -0.05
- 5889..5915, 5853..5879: 0.15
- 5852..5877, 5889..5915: -0.13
